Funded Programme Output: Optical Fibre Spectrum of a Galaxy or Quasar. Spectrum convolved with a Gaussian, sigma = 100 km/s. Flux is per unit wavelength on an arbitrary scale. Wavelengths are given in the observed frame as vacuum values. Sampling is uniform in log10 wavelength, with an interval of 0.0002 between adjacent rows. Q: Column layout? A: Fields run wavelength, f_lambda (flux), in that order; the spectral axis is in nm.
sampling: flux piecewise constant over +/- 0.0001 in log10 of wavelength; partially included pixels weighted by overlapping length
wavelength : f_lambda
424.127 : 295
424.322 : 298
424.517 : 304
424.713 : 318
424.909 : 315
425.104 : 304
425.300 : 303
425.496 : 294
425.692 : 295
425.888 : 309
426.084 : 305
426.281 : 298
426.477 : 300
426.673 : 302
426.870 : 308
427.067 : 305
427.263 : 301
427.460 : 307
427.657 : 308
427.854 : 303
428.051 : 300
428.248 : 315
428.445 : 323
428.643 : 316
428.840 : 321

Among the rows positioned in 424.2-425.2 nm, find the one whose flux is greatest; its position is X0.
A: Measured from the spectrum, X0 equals 424.713 nm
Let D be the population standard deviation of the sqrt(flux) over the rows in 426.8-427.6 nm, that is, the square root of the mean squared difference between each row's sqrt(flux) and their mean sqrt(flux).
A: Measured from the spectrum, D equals 0.08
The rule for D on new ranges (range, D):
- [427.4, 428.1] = 0.09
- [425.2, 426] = 0.18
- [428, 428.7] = 0.24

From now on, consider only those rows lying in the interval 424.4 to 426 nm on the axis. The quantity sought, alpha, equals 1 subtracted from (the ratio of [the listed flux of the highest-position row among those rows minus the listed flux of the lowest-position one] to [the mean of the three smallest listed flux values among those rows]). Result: -0.98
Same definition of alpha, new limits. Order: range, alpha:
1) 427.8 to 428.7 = -0.96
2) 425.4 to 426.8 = -0.97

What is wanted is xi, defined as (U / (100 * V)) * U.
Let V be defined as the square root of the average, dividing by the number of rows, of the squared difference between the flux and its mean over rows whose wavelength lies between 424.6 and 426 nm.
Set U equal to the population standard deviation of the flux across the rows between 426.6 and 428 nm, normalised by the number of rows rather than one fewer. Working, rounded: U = 2.7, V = 8.5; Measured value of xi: 0.01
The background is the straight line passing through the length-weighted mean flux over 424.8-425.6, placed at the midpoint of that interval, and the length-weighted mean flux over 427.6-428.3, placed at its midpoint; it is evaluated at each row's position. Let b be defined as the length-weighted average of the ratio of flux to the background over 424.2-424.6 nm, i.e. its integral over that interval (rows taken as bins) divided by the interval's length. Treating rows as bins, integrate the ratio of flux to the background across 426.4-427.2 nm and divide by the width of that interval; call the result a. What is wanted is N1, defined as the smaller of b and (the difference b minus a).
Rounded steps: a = 1.00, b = 0.99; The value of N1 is 0.00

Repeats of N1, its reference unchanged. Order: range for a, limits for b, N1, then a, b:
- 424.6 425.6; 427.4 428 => -0.01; 1.01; 1.00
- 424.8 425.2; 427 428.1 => -0.02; 1.02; 1.00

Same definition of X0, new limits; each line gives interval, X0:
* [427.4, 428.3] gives 428.248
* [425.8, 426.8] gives 425.888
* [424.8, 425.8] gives 424.909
